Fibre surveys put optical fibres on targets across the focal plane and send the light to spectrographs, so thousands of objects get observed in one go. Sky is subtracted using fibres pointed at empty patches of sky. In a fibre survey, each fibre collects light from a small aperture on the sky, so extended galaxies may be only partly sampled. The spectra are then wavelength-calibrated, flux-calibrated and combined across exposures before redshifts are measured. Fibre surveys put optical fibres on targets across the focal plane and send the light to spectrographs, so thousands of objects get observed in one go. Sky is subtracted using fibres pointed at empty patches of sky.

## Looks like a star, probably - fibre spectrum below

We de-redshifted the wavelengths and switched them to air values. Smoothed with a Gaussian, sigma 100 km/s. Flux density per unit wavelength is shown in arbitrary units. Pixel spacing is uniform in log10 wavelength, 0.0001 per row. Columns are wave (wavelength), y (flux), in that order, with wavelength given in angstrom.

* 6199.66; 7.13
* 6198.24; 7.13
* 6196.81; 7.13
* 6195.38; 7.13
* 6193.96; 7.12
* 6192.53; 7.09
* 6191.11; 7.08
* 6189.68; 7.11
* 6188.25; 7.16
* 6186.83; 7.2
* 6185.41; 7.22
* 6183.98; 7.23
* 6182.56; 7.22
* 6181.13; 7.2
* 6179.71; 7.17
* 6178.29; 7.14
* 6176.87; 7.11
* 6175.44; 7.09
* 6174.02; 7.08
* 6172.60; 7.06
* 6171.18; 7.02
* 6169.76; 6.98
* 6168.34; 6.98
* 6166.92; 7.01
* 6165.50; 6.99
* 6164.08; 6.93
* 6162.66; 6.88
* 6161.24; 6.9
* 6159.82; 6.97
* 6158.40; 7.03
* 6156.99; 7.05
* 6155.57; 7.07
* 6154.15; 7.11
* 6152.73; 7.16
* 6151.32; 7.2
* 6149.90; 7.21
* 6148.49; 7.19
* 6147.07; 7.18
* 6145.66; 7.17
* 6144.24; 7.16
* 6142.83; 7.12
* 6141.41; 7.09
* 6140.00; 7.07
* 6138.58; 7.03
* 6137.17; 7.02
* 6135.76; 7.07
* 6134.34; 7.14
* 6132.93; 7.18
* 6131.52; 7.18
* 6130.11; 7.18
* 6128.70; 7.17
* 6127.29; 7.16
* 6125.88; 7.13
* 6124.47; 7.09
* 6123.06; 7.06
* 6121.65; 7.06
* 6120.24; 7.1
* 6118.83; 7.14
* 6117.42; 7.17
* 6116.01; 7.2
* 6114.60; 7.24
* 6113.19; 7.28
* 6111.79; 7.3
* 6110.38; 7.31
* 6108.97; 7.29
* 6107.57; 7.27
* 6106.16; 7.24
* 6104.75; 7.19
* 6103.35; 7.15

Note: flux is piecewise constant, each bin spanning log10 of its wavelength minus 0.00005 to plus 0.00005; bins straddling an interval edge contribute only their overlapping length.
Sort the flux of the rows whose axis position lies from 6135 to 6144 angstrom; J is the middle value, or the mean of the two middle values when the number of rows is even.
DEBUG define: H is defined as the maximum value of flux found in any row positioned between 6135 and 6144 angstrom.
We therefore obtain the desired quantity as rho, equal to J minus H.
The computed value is -0.05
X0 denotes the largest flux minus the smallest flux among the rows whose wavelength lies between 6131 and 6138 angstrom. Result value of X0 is 0.16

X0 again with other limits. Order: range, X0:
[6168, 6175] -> 0.10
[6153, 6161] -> 0.14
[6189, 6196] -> 0.05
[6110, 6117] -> 0.11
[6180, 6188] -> 0.03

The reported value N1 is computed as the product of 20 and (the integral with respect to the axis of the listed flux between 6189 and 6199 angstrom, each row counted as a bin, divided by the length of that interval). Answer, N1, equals 142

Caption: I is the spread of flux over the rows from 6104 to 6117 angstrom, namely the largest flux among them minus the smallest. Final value 0.120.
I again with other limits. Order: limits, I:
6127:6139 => 0.160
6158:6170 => 0.150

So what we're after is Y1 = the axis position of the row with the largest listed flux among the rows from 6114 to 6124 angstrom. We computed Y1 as 6114.60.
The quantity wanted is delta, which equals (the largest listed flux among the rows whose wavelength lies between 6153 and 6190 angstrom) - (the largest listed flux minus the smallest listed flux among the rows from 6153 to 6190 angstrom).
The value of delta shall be 6.88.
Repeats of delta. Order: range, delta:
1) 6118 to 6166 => 6.88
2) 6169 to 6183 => 6.98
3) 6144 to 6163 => 6.88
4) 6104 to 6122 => 7.06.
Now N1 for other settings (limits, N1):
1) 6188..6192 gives 142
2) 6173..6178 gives 142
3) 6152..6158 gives 142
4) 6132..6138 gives 142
